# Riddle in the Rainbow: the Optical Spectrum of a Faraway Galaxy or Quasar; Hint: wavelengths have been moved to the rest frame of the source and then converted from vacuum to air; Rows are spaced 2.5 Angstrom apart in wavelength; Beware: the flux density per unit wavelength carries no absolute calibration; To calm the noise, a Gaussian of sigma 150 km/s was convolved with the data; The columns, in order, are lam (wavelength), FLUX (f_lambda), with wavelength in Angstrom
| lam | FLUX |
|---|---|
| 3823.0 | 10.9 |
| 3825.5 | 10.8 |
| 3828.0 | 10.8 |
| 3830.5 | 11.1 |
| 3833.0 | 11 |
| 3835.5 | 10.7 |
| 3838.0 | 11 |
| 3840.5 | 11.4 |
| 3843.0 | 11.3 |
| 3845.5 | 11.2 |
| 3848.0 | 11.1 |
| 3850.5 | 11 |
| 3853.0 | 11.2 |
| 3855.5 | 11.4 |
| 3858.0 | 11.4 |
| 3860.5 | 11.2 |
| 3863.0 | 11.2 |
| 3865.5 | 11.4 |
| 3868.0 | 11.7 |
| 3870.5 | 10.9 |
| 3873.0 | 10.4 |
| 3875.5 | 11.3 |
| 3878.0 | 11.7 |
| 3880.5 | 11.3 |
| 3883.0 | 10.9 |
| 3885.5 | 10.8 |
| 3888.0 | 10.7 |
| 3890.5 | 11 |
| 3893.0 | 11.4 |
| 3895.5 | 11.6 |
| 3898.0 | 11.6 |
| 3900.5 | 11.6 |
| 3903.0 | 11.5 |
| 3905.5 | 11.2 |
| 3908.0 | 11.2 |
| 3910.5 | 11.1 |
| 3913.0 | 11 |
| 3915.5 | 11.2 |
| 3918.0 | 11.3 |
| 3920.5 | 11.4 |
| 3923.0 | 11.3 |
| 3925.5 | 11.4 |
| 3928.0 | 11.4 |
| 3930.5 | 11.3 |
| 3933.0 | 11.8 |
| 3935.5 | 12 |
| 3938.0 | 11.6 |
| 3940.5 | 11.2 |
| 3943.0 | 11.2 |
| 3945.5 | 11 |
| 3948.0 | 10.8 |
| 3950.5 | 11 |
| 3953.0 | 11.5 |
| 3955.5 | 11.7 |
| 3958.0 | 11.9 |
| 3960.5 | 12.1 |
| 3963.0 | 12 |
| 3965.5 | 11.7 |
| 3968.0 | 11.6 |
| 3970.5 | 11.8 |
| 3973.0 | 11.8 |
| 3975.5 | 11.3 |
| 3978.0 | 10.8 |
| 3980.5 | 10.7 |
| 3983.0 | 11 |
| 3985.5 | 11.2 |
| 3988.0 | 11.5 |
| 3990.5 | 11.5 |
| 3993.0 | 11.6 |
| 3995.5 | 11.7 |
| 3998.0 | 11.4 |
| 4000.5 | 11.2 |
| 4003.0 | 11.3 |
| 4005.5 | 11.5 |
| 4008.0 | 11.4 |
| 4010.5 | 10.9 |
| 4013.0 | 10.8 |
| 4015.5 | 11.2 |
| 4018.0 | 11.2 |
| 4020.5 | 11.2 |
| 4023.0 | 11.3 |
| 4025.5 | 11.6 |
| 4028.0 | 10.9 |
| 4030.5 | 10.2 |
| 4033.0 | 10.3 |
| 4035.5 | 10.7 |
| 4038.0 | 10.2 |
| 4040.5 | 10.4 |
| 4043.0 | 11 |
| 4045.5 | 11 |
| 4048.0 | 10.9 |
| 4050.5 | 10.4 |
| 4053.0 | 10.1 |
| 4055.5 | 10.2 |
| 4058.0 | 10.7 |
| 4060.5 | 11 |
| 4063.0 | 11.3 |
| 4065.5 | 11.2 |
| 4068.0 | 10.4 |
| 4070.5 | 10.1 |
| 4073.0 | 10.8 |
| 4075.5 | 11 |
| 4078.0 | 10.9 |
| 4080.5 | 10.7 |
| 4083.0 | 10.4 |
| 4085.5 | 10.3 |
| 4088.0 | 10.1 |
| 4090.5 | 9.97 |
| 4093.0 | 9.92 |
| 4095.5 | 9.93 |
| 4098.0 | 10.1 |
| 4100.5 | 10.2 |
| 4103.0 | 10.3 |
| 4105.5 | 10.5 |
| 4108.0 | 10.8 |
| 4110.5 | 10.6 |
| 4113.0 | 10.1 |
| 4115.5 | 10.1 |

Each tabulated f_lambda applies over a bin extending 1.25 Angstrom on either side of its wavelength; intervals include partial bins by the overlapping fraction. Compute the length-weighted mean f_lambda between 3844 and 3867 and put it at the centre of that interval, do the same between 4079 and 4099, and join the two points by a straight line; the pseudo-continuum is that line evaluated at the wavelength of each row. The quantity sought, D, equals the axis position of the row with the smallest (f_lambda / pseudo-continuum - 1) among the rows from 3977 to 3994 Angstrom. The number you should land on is 3980.5 Angstrom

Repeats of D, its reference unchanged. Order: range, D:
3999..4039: 4030.5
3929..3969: 3948.0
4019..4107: 4093.0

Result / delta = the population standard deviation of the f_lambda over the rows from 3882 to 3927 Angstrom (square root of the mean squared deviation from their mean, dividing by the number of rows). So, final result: 0.27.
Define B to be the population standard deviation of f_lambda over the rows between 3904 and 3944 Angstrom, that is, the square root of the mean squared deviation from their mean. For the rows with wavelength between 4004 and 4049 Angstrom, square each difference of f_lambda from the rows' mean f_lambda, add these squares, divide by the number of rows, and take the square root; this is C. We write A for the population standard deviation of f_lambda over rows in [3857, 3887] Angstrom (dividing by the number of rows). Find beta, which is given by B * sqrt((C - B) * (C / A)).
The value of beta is 0.11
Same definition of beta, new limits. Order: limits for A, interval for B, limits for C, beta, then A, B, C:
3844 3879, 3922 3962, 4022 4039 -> 0.18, 0.32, 0.37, 0.515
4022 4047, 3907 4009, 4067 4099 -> 0.05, 0.46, 0.33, 0.367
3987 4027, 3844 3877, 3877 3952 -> 0.03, 0.24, 0.30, 0.306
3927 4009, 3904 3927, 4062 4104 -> 0.08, 0.36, 0.12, 0.436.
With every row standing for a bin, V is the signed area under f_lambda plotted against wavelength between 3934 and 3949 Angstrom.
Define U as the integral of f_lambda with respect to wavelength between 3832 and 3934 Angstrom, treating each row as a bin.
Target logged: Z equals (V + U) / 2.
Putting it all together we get 658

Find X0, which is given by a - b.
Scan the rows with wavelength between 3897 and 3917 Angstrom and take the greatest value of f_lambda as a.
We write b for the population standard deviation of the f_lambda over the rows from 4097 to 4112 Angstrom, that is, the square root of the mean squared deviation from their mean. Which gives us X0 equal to 11.4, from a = 11.6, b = 0.24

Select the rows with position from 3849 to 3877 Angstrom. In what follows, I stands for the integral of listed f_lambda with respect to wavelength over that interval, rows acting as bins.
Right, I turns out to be 313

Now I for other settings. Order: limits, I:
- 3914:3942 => 320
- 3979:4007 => 317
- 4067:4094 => 281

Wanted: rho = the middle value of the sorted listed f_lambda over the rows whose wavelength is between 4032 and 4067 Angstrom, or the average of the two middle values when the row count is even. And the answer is 10.7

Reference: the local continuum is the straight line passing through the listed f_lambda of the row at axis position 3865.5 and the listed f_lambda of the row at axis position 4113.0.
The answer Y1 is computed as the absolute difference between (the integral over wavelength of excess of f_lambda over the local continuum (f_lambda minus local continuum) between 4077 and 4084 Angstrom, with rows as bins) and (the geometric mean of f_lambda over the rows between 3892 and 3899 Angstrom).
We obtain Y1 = 9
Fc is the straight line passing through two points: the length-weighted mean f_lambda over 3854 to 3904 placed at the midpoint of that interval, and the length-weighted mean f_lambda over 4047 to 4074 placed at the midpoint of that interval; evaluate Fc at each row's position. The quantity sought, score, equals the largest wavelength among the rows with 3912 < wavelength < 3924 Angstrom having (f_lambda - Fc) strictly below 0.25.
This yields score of 3923.0 Angstrom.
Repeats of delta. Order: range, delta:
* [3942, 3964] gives 0.46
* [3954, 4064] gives 0.52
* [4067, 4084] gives 0.30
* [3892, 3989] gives 0.34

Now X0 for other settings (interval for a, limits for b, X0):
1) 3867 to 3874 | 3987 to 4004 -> 11.5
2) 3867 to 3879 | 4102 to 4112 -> 11.5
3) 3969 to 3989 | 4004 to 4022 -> 11.6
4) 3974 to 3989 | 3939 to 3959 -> 11.1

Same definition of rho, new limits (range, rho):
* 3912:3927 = 11.3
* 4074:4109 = 10.3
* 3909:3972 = 11.4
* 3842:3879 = 11.2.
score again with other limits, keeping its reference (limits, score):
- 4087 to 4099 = 4098.0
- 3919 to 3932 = 3930.5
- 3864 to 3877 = 3875.5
